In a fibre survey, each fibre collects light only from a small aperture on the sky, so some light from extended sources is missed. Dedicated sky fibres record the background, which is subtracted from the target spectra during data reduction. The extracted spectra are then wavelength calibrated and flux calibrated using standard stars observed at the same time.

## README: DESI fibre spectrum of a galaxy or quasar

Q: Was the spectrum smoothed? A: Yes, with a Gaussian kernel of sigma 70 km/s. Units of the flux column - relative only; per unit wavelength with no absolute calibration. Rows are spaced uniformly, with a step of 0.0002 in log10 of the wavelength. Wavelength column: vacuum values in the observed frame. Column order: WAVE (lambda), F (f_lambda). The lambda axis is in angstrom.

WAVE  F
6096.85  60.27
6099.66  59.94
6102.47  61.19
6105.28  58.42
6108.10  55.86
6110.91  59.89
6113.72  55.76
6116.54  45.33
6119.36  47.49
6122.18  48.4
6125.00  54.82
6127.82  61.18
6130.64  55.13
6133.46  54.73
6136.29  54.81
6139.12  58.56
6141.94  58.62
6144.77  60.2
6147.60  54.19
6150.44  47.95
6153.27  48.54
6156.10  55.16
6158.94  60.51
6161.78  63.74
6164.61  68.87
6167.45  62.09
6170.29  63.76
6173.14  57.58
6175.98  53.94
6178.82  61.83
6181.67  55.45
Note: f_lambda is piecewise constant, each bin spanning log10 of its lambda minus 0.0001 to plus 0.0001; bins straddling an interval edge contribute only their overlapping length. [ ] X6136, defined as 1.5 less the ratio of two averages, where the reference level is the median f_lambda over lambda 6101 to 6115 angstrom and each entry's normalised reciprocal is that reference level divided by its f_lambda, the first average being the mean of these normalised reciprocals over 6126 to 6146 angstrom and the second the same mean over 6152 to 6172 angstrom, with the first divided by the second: 0.46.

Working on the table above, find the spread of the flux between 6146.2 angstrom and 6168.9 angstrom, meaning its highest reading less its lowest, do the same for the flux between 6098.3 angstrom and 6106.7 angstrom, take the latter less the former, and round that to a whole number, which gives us -18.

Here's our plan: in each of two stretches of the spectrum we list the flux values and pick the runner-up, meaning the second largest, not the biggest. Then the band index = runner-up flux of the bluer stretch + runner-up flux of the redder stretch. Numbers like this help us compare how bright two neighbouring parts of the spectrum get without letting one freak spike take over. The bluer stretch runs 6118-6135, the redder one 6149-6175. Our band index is 119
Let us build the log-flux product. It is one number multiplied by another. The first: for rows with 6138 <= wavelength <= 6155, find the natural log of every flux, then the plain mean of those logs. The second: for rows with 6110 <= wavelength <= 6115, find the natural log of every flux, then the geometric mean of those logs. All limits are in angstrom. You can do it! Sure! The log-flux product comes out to 16.2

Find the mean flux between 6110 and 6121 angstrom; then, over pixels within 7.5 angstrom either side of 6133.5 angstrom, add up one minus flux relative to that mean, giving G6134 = -0.5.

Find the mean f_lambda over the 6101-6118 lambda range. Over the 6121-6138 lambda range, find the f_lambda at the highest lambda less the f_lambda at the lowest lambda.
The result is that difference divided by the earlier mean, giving 0.11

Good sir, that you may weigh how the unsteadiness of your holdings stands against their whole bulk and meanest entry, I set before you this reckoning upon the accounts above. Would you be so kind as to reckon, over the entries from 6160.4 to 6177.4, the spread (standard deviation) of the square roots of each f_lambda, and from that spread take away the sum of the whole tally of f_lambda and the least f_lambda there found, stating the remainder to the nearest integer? -424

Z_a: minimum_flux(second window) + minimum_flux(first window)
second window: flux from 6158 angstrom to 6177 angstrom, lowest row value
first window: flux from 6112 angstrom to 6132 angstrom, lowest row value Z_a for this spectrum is 99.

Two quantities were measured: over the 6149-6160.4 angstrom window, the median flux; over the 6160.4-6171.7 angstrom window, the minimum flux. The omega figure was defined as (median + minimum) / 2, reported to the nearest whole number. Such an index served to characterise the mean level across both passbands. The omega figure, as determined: 57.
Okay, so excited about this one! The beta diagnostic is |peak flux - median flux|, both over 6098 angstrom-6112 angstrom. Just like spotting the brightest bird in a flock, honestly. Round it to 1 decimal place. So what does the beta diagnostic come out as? 1.3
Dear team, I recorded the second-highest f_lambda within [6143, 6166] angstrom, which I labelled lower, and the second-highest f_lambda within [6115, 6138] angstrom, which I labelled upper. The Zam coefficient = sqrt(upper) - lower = -56.3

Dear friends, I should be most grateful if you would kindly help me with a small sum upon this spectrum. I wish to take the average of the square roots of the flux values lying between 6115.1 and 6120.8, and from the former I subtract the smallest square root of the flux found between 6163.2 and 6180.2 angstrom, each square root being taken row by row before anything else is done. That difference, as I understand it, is -0.5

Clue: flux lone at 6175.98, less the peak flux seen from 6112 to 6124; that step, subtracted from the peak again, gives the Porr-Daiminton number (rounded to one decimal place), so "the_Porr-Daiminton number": 57.6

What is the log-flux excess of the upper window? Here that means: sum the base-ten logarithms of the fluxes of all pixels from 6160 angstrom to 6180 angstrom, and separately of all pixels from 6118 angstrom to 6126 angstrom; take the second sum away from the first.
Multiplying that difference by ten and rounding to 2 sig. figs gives 74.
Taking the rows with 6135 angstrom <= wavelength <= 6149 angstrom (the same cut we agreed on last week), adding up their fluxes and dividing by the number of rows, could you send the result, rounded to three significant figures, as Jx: 57.3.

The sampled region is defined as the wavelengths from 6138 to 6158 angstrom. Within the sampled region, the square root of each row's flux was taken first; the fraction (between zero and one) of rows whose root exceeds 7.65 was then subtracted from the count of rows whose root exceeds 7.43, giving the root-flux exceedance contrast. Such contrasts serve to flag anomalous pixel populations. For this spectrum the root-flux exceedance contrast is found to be 2.6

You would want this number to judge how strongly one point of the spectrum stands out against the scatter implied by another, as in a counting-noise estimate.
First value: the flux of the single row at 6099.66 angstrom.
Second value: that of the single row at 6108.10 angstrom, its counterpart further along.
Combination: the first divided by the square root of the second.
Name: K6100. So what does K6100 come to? 8.0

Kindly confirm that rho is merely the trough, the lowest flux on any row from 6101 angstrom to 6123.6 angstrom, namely 45.33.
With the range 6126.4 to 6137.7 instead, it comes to 54.73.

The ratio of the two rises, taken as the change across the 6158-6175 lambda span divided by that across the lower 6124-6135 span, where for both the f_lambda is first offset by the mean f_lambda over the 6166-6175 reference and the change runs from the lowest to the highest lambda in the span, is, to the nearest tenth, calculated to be 32.6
